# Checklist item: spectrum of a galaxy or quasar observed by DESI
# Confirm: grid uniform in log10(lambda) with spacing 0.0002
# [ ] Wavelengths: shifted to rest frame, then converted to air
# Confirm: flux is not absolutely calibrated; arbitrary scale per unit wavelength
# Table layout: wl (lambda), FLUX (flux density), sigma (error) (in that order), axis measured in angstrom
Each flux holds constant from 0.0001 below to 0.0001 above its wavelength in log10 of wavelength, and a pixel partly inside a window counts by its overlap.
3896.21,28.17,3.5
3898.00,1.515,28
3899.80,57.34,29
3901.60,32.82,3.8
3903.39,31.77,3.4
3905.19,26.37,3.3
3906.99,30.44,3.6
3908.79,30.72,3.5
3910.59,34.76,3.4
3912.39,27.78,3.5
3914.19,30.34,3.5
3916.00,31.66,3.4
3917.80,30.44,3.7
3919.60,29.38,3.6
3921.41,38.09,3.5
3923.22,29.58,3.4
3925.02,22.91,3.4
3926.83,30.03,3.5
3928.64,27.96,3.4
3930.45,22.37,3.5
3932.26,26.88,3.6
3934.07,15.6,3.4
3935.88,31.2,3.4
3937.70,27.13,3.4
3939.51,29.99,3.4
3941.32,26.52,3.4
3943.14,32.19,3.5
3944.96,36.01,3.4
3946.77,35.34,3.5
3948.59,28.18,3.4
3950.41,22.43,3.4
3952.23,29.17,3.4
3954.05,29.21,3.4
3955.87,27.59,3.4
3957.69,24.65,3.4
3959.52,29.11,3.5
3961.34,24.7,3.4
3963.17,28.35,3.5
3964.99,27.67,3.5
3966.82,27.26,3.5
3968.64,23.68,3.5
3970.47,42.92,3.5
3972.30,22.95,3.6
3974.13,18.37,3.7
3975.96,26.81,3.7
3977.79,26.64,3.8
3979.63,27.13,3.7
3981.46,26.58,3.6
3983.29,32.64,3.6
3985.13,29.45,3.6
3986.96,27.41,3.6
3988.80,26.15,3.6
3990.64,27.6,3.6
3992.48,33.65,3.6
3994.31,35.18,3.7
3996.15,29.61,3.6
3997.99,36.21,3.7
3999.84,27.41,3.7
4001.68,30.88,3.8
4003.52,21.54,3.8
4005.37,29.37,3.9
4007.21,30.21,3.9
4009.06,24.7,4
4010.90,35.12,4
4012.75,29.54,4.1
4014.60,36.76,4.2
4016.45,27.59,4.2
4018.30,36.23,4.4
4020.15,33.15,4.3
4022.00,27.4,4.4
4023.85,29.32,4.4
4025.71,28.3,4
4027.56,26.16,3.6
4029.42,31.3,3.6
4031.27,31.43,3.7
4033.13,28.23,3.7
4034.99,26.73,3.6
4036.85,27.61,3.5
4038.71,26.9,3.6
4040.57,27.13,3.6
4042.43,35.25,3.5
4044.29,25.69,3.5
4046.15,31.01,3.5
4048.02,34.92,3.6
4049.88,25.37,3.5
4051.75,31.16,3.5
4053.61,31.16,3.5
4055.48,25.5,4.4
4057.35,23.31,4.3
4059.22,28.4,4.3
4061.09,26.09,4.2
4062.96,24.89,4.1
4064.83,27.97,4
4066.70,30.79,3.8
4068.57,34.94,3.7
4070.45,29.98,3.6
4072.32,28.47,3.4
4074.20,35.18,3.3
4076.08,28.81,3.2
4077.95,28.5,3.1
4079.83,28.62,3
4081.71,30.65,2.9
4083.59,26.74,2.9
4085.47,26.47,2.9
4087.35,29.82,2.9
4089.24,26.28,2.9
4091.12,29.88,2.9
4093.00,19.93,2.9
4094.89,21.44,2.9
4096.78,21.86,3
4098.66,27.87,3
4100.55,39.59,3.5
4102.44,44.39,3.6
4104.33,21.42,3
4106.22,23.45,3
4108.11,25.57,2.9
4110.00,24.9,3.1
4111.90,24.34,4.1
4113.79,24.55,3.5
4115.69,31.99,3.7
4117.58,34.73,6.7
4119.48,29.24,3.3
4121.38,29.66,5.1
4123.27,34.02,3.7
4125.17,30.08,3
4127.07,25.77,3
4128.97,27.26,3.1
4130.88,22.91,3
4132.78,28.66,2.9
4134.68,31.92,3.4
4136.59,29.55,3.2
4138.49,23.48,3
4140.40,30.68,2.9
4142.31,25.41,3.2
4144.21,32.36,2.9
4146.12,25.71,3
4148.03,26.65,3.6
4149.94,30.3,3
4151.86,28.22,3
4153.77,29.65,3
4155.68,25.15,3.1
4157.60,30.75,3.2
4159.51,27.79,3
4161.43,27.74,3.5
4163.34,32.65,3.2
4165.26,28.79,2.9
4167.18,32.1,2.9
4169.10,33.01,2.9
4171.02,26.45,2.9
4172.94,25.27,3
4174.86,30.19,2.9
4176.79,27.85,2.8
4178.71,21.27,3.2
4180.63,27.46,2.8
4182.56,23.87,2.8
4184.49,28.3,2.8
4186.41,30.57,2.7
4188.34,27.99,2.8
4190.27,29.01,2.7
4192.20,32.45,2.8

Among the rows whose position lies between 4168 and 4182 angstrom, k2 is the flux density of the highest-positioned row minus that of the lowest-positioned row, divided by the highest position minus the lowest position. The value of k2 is -0.48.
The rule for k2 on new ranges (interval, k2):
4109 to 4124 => 0.69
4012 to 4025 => -0.02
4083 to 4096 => -0.47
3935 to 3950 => -0.24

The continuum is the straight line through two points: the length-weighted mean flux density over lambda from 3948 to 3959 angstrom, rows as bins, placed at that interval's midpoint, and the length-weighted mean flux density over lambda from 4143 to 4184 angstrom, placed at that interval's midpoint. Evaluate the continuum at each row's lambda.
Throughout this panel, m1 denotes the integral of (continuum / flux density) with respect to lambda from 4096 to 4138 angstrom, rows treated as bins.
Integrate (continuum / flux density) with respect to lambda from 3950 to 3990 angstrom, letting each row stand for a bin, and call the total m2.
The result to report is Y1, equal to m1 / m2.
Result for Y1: 1.04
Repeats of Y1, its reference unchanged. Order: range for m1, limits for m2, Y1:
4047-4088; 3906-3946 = 1.04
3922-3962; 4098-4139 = 0.98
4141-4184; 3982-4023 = 1.16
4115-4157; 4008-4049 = 1.09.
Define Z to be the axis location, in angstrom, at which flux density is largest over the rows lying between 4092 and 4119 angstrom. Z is 4102.44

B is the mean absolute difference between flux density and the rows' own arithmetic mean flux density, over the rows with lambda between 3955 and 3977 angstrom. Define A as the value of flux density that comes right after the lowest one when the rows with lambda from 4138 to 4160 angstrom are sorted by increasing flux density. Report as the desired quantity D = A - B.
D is 21.7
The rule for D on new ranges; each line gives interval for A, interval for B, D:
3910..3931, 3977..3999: 19.9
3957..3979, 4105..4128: 19.5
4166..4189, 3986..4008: 20.8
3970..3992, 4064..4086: 20.8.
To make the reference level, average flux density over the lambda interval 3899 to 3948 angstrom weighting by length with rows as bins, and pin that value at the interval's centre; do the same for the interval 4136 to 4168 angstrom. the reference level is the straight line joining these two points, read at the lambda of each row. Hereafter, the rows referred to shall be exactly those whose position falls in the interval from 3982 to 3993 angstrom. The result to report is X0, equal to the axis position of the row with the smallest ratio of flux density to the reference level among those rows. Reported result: 3988.80 angstrom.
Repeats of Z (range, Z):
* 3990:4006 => 3997.99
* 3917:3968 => 3921.41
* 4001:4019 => 4014.60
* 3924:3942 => 3935.88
